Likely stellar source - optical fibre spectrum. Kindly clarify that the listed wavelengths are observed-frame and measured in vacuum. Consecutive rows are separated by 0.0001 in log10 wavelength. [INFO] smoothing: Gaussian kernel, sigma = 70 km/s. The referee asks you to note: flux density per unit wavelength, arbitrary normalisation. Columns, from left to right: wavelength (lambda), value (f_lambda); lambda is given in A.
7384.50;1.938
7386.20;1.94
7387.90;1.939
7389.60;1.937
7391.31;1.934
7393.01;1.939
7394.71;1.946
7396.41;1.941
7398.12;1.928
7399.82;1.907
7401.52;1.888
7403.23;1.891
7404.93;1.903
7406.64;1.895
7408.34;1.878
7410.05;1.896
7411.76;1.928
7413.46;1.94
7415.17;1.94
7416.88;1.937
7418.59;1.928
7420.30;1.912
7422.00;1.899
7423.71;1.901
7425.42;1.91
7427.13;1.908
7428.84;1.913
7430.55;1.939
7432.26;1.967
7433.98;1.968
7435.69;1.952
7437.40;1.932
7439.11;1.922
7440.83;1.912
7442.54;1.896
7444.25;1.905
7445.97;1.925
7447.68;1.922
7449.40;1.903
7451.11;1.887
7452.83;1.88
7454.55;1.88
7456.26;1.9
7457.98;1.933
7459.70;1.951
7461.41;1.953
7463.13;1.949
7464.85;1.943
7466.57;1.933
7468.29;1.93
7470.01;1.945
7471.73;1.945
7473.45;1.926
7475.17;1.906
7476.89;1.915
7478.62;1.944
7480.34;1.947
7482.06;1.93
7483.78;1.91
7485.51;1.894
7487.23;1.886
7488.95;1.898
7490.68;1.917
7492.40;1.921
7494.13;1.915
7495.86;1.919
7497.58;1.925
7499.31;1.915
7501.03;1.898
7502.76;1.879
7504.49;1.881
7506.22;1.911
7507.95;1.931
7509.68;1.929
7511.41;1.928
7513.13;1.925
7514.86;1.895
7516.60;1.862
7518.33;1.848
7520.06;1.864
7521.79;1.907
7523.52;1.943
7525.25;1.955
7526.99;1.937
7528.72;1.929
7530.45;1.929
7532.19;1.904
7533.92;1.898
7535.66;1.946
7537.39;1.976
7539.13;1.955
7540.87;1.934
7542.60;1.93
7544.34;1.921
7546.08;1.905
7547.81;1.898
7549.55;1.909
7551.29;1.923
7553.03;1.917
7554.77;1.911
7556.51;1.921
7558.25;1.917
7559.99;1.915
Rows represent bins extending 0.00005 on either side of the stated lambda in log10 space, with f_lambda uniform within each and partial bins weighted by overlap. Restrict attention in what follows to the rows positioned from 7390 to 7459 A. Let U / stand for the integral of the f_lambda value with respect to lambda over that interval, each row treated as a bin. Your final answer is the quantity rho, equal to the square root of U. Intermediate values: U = 132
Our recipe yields 11.5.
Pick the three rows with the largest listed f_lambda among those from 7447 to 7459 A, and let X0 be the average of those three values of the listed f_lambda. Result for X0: 1.92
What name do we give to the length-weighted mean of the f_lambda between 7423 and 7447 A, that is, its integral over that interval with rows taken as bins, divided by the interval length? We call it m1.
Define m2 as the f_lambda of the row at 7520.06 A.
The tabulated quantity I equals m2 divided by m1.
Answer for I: 0.97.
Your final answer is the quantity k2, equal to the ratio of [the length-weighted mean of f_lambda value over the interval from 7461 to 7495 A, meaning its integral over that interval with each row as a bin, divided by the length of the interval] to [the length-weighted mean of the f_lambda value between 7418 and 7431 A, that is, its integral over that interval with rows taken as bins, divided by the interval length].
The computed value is 1.01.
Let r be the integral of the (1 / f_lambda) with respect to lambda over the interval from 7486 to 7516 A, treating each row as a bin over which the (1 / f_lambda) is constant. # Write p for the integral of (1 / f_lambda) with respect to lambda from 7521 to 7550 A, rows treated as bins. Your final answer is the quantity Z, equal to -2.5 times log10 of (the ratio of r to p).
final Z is -0.047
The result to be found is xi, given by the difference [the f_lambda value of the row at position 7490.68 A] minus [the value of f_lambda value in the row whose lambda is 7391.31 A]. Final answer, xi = -0.017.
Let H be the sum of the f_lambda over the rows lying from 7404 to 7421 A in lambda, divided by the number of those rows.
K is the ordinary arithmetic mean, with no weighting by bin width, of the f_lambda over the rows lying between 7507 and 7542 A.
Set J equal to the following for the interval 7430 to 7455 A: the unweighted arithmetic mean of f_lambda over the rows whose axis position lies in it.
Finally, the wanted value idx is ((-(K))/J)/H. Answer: -0.522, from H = 1.92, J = 1.92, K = 1.92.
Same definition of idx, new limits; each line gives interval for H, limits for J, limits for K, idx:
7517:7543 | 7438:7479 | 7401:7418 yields -0.517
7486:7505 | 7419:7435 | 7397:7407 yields -0.519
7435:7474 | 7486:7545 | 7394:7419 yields -0.520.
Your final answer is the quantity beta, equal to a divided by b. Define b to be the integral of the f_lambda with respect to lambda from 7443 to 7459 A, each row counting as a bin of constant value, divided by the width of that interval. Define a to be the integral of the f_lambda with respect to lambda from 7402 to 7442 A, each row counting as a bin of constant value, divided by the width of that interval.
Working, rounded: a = 1.92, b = 1.90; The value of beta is 1.01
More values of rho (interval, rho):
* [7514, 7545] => 7.7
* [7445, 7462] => 5.7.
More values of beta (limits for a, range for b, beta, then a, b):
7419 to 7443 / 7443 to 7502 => 1.00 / 1.92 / 1.92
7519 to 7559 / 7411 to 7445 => 1.00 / 1.92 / 1.93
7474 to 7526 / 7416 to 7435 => 0.99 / 1.91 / 1.93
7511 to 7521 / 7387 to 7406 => 0.98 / 1.89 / 1.92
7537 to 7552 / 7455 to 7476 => 1.00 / 1.93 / 1.93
